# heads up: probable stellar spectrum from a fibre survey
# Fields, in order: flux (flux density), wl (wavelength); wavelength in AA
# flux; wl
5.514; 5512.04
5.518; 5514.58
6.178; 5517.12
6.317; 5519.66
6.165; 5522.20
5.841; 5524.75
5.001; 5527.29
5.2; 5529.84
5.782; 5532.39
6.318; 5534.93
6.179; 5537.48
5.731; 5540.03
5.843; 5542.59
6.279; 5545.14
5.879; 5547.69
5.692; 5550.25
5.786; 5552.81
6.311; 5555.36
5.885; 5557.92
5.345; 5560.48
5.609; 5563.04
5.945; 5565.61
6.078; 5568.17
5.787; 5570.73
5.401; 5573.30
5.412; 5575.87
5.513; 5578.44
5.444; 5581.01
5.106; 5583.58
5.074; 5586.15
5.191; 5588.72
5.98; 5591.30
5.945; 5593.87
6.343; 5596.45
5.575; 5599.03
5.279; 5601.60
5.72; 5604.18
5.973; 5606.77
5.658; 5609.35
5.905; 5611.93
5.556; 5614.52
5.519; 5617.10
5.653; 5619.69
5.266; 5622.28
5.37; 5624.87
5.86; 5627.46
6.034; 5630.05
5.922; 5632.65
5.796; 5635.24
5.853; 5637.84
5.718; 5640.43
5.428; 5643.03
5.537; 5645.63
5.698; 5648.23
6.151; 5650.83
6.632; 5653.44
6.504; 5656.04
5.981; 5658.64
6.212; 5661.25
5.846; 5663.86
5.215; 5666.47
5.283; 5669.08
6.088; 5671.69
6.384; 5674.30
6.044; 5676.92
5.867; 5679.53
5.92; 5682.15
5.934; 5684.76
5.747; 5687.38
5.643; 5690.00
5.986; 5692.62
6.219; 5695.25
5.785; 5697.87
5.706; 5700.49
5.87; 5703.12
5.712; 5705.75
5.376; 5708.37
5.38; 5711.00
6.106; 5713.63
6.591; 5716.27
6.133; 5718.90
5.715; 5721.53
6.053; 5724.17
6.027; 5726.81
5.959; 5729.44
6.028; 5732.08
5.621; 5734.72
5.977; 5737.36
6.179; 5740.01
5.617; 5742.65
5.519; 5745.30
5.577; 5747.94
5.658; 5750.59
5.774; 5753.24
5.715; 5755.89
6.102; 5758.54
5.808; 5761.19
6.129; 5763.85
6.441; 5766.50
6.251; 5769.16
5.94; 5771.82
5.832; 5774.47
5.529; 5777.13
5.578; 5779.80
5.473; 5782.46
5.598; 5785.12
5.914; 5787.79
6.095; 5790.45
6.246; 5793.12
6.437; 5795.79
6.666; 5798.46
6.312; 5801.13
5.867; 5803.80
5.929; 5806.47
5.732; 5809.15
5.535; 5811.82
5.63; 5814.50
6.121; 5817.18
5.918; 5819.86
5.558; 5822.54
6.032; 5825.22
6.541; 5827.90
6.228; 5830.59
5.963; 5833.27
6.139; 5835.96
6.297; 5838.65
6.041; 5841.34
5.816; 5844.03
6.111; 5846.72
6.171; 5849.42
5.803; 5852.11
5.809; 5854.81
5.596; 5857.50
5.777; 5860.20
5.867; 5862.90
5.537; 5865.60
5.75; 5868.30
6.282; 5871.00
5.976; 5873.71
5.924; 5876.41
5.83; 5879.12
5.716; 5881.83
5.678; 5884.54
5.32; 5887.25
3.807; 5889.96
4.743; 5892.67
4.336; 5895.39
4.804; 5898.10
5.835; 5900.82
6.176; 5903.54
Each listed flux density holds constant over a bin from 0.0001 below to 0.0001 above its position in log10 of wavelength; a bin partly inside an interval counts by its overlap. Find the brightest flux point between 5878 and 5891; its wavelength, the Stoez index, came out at 5879.12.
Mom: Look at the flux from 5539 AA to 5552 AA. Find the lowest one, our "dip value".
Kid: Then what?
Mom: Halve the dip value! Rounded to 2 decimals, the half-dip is 2.85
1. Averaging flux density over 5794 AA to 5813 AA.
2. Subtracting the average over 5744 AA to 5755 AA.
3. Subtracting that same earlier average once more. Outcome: -5.20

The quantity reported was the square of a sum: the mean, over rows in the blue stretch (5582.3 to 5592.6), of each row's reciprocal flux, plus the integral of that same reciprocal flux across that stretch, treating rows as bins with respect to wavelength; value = 4.5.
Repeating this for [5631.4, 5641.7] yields 3.8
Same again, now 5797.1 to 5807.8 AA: 3.6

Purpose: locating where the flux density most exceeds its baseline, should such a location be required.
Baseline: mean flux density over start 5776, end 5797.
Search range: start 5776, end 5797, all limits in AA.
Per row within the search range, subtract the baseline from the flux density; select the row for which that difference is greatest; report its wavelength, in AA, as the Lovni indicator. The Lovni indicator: 5795.79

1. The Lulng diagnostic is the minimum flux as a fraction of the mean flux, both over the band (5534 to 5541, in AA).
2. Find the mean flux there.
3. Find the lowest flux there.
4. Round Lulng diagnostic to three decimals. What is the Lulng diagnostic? 0.943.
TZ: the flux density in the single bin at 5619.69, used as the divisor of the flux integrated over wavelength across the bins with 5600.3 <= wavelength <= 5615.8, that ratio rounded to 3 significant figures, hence 15.6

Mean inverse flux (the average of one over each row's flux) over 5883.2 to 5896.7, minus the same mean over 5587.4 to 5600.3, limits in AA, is 0.041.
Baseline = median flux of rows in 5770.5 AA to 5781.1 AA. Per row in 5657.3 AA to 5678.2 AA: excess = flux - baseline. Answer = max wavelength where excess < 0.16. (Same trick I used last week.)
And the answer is 5669.08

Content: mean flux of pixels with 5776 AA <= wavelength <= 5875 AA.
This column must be 5.94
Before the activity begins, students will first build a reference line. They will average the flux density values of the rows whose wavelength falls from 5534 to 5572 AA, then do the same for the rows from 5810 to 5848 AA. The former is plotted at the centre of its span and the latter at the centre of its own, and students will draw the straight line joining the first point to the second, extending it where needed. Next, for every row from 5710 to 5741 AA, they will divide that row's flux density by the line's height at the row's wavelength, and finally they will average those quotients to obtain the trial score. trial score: 1.00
